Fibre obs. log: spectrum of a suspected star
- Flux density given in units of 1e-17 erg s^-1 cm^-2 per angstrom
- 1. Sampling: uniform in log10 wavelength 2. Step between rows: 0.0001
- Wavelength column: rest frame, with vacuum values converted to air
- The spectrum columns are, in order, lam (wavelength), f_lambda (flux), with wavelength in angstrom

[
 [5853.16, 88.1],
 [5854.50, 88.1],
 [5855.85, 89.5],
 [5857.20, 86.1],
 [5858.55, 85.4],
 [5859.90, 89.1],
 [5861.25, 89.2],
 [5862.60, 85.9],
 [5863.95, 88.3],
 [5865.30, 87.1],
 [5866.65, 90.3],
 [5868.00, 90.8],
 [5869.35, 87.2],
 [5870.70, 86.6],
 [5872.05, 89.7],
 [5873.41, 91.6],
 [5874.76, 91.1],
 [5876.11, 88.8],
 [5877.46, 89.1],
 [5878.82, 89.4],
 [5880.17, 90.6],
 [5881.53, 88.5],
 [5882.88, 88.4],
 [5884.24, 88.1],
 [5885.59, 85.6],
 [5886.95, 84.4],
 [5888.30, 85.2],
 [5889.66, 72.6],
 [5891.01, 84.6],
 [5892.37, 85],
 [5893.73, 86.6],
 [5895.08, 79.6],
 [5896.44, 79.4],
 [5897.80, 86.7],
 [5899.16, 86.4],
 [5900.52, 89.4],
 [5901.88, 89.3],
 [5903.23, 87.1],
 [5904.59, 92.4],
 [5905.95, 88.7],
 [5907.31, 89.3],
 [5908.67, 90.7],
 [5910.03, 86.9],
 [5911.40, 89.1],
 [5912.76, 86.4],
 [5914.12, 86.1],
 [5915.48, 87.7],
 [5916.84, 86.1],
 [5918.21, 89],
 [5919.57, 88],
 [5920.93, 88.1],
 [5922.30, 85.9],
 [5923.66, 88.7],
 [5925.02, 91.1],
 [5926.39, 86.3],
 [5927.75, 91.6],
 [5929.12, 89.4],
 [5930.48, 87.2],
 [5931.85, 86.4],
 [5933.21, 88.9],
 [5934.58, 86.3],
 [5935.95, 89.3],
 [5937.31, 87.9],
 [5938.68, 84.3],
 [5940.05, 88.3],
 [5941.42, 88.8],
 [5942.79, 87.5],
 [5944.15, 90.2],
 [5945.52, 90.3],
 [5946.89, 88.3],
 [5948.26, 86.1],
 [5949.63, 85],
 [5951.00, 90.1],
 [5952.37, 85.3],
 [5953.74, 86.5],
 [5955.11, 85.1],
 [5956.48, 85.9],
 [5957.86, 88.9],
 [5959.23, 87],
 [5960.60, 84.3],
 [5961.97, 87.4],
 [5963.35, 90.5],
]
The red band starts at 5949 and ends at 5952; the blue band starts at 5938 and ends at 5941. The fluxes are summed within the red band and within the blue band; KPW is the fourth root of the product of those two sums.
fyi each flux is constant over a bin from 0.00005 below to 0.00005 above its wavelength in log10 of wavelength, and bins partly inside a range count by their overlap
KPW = 13.2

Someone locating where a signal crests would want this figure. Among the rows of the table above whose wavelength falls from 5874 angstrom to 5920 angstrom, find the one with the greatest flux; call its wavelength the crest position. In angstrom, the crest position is 5904.59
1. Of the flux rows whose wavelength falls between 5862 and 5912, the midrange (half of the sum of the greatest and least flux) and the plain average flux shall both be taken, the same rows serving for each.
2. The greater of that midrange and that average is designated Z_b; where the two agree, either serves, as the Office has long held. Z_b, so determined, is 87.3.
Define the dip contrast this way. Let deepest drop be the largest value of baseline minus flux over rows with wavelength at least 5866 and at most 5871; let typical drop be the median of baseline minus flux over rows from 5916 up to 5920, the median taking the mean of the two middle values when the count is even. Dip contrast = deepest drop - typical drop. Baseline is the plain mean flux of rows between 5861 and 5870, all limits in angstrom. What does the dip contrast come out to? 1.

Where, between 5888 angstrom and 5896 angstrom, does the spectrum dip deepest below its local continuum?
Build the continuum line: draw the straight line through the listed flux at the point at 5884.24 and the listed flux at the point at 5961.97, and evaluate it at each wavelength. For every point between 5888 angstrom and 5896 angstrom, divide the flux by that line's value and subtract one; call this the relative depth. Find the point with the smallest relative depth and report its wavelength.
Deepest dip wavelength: 5889.66 angstrom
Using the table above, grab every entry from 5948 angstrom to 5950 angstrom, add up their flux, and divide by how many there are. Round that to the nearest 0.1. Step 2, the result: 85.5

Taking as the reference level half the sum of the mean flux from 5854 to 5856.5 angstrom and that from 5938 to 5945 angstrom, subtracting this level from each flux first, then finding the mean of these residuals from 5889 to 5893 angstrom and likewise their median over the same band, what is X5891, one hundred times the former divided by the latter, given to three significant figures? 204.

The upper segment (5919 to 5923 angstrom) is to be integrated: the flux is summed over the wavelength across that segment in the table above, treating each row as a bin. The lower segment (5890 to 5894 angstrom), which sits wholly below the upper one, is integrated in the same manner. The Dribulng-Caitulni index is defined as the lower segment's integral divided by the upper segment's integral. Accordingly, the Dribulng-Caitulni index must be 1.0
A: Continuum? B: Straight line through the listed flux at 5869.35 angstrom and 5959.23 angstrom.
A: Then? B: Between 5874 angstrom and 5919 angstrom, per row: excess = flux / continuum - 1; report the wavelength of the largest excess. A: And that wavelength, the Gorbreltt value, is 5904.59 angstrom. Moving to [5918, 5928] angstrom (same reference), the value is 5927.75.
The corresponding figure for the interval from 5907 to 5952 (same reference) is 5927.75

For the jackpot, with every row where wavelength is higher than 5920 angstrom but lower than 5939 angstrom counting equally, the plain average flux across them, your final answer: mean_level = 88.0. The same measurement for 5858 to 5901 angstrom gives 86.9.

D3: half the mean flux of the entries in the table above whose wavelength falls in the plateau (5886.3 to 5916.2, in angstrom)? 43.0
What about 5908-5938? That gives 44.0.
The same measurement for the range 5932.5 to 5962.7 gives 43.7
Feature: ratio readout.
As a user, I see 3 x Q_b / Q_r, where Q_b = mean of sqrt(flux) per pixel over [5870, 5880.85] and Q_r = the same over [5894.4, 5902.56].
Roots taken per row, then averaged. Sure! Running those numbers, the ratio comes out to 3.08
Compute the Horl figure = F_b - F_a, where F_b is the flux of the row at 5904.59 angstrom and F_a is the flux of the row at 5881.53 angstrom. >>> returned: 3.9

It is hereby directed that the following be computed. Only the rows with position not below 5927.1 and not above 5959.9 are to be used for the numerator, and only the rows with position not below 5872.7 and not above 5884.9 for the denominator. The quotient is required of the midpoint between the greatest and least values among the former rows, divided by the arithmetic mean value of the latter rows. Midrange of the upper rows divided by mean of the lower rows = 0.98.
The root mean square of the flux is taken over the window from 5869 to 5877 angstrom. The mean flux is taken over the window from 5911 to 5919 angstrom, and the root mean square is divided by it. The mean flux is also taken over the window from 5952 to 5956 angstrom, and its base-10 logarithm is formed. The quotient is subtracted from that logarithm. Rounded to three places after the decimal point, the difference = 0.912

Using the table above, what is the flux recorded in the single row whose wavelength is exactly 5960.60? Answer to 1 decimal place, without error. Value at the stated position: 84.3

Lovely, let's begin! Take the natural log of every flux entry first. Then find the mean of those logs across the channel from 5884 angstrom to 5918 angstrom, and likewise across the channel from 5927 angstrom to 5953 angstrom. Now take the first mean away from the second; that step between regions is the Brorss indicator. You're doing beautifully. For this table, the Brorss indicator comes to 0.02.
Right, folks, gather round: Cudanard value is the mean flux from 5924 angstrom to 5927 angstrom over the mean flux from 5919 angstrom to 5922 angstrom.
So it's 1.01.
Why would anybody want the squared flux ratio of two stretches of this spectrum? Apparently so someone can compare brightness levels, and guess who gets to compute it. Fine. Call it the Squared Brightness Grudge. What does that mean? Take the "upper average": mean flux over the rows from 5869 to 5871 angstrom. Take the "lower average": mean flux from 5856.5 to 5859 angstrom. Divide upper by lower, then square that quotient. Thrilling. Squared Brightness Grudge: 1.03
